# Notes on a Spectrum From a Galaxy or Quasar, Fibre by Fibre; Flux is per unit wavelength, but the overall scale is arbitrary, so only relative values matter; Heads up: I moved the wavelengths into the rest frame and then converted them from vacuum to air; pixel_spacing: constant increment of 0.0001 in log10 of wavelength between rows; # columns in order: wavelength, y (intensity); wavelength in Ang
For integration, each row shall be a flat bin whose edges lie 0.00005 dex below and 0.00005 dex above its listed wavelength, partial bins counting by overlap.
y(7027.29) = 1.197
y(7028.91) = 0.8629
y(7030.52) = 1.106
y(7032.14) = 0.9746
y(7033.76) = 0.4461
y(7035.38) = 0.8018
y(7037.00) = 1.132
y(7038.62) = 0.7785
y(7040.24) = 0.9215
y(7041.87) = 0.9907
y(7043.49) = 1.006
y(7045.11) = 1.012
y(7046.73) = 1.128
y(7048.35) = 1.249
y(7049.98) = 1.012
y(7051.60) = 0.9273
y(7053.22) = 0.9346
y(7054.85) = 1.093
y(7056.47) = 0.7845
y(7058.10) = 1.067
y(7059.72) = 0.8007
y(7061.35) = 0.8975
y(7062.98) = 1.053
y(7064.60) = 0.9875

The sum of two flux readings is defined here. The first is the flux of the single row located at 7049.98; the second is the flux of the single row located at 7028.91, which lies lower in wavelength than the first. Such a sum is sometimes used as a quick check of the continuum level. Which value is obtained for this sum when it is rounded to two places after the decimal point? 1.87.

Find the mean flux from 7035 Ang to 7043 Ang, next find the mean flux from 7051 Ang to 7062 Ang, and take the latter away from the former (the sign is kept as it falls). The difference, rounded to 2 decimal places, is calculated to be 0.00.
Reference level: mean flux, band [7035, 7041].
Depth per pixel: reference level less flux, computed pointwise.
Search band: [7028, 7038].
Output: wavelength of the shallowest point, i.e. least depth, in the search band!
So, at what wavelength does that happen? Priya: 7037.00 Ang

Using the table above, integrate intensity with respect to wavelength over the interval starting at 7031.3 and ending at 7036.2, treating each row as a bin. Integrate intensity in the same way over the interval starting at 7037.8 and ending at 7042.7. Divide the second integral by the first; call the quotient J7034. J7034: 1.21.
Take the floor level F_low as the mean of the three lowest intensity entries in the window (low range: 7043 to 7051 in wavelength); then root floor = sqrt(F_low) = 1.00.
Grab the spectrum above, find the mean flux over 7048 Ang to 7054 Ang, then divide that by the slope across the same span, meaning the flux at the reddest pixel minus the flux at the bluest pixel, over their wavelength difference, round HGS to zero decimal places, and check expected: -16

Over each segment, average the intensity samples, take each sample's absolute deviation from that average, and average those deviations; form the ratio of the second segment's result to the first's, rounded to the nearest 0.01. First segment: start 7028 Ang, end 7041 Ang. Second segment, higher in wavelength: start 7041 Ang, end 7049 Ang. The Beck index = 0.57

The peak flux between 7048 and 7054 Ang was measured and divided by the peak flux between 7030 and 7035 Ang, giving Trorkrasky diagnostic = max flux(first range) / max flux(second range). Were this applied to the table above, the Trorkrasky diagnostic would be 1.13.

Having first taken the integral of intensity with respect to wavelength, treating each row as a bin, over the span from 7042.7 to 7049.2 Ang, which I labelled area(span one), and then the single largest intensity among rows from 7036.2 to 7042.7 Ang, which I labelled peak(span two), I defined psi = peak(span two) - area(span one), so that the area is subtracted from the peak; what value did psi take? -6.0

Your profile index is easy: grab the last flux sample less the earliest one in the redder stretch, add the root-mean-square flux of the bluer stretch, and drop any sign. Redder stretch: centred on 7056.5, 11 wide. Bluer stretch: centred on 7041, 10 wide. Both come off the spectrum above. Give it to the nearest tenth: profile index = 0.9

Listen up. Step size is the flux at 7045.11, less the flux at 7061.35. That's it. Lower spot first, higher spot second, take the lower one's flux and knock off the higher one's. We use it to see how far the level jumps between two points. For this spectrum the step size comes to 0.11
